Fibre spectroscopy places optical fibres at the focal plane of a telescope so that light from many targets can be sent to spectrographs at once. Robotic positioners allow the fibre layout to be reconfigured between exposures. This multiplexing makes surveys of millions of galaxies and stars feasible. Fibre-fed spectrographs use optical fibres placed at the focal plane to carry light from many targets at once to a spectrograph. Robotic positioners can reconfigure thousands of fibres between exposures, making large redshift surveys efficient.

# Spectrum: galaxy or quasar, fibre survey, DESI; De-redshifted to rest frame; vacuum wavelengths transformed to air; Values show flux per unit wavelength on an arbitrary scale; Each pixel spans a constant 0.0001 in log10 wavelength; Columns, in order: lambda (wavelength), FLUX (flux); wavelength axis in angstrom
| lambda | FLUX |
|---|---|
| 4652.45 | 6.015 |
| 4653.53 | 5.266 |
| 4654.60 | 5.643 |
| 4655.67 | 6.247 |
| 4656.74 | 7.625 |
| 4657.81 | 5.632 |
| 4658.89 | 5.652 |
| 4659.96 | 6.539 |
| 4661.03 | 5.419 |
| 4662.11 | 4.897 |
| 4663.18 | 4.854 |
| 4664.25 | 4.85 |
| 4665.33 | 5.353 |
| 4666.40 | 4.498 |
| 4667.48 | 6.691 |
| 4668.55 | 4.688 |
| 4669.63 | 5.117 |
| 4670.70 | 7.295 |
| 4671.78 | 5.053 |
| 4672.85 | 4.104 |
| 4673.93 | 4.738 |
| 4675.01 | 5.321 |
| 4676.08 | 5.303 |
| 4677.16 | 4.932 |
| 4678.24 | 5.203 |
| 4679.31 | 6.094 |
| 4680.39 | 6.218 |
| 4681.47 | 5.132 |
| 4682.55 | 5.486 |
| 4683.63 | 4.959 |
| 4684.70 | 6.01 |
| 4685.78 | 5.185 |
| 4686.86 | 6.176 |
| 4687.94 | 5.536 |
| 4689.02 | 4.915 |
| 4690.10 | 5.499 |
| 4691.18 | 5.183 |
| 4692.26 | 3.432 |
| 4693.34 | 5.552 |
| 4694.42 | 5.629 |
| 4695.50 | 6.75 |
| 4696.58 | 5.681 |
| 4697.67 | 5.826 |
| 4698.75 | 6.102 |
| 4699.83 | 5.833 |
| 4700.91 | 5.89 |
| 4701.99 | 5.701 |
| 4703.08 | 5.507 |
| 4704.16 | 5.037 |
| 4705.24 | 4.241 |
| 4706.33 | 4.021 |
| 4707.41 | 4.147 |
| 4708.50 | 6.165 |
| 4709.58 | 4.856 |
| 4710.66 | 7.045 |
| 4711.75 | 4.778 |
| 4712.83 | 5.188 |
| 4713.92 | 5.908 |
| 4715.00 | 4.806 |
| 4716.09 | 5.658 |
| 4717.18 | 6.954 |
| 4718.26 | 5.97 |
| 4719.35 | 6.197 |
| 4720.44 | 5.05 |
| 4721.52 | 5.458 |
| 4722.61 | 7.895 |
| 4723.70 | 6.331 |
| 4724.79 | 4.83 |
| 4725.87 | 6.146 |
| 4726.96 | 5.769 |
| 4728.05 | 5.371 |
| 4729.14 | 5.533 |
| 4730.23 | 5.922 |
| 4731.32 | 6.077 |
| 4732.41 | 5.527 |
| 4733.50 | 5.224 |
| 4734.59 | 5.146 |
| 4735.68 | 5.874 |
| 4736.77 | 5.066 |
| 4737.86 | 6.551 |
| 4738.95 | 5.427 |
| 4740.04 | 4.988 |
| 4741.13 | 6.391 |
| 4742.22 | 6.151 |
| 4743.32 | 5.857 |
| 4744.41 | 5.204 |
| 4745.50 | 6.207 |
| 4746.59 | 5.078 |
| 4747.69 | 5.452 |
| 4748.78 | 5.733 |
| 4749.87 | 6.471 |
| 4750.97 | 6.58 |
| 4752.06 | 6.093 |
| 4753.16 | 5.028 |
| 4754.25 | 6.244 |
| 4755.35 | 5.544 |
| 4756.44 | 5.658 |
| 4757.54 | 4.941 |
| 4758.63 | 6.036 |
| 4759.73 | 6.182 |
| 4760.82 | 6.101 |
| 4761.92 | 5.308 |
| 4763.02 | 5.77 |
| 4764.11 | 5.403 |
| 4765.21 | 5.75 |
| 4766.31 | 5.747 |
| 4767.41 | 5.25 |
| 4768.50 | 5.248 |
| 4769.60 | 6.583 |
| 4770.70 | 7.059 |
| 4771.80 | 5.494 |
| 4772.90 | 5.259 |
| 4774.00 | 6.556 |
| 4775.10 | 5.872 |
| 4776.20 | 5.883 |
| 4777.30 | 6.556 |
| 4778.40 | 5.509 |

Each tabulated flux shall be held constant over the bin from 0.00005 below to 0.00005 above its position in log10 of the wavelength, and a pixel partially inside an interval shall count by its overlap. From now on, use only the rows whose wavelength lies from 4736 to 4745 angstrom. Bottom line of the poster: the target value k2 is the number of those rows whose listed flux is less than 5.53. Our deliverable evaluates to 4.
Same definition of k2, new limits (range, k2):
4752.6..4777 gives 8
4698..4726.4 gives 12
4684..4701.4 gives 5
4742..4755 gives 4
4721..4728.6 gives 3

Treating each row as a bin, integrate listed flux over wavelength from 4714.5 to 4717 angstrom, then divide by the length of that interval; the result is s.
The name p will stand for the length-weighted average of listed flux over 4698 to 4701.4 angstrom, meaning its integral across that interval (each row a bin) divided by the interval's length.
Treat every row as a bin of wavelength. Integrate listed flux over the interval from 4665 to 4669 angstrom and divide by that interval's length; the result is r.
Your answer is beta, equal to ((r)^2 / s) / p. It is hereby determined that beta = 0.87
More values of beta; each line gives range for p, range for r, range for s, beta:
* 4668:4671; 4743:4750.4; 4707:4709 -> 1.13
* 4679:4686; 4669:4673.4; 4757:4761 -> 0.89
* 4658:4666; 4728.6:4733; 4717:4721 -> 1.04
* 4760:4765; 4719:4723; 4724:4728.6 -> 1.17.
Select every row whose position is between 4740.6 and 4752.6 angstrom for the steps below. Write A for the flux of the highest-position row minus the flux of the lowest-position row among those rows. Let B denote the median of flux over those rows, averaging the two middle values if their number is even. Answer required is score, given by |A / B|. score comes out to 0.049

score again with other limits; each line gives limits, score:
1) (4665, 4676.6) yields 0.010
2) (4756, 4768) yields 0.071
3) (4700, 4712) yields 0.221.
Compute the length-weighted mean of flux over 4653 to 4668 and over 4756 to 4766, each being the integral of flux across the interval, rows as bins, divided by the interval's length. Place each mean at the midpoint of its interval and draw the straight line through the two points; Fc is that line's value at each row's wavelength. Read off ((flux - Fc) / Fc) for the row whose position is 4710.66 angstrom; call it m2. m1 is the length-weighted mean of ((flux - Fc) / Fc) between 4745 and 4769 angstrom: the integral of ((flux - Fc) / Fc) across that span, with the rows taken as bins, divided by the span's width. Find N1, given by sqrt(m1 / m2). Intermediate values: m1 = 0.007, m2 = 0.24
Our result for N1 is 0.16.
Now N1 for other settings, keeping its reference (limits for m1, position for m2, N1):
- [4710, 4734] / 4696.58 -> 2.75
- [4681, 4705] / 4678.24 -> 0.62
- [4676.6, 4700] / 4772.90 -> 0.60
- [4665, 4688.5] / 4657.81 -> 3.43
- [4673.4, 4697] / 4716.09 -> 4.61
